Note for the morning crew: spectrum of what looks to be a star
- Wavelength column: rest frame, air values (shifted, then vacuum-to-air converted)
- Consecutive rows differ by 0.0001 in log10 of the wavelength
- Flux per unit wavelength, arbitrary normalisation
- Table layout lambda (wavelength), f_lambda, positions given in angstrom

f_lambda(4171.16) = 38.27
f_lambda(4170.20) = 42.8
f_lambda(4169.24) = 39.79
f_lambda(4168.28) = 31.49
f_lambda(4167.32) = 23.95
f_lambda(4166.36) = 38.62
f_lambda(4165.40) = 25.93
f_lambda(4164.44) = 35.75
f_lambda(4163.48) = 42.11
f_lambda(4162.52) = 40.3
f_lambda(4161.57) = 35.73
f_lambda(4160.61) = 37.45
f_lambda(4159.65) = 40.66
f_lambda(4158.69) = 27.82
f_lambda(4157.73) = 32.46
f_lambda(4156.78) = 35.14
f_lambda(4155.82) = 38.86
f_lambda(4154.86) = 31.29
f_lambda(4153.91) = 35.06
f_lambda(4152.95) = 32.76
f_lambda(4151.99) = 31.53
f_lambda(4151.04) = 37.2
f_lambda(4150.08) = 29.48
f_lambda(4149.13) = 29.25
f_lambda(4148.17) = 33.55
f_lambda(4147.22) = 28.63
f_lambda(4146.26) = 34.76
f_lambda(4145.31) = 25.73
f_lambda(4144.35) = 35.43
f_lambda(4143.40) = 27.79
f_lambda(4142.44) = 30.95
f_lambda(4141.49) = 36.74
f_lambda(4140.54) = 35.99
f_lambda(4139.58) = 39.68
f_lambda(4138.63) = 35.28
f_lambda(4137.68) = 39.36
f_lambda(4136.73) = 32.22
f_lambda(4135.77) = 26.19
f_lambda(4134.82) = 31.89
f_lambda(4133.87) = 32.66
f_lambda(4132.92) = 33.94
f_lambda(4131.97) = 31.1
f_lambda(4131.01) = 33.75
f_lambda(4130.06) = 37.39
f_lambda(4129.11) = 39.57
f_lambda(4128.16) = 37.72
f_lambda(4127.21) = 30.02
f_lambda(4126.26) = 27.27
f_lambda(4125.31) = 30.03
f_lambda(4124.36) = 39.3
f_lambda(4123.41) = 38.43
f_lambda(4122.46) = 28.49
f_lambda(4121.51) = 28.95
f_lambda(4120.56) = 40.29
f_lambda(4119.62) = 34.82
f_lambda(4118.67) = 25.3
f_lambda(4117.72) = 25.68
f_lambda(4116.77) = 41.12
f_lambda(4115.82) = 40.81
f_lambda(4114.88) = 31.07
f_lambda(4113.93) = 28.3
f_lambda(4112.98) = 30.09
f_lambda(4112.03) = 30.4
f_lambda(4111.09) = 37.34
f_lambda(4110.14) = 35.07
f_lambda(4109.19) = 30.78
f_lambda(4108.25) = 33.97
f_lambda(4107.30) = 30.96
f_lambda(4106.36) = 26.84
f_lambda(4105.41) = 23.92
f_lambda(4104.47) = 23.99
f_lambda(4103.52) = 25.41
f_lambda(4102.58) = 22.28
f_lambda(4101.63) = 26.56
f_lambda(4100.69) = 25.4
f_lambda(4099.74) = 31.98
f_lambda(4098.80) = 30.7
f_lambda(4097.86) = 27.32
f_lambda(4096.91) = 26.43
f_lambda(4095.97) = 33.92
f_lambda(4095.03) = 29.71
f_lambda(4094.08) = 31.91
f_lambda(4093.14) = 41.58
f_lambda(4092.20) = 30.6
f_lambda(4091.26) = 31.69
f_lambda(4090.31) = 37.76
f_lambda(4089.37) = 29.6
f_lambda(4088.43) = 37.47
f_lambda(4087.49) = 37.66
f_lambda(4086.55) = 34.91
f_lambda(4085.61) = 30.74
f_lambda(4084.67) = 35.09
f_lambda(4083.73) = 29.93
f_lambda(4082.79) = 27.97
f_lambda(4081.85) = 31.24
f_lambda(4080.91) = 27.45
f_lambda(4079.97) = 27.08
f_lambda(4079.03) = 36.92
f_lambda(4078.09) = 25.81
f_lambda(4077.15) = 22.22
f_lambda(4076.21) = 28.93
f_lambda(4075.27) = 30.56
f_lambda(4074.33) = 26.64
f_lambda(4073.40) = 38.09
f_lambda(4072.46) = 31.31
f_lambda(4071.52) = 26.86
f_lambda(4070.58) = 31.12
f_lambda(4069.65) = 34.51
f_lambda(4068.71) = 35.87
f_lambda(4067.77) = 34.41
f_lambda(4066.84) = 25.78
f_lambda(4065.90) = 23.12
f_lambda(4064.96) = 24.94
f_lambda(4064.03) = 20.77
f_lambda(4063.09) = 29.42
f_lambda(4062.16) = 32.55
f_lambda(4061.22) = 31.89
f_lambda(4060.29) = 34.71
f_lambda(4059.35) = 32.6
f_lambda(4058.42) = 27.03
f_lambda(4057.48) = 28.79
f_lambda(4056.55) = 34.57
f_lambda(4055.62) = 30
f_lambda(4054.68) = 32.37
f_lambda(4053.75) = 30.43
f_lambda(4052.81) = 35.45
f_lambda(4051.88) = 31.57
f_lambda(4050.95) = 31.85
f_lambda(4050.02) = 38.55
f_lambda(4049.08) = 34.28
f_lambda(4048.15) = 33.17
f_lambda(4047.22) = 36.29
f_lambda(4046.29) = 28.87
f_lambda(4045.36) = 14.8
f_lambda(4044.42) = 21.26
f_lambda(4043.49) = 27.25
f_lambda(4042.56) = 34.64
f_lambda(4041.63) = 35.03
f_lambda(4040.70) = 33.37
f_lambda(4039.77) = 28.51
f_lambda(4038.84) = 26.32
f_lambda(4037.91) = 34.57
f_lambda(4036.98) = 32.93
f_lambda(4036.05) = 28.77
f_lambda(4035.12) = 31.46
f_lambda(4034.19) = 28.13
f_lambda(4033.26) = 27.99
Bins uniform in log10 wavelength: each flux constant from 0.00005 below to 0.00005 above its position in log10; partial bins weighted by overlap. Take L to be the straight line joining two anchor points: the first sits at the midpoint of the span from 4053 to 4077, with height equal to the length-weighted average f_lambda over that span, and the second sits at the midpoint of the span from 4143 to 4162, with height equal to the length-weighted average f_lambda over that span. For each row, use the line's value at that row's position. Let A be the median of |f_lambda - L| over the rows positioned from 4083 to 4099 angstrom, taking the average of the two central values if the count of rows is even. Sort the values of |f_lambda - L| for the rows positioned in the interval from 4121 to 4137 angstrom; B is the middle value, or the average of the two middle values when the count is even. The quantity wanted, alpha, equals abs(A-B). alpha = 0.4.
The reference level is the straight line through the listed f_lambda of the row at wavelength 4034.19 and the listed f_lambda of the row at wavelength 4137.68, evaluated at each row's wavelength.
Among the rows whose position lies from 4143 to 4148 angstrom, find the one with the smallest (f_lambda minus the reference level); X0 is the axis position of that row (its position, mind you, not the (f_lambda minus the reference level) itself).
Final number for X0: 4145.31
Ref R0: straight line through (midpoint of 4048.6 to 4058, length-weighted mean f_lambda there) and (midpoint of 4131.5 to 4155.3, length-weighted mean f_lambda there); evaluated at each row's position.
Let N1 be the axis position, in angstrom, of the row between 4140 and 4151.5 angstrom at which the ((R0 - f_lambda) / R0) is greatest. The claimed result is 4145.31 angstrom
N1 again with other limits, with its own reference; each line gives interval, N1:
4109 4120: 4118.67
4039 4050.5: 4045.36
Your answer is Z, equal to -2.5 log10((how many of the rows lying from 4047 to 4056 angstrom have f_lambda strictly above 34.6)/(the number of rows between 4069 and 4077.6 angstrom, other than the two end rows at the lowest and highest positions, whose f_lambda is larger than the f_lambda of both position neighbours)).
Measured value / -0.44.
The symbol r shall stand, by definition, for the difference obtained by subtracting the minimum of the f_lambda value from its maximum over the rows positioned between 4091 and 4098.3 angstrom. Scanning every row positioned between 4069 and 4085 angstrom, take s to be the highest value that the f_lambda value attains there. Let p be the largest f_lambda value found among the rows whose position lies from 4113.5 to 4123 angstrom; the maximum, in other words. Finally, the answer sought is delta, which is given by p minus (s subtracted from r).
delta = 64.1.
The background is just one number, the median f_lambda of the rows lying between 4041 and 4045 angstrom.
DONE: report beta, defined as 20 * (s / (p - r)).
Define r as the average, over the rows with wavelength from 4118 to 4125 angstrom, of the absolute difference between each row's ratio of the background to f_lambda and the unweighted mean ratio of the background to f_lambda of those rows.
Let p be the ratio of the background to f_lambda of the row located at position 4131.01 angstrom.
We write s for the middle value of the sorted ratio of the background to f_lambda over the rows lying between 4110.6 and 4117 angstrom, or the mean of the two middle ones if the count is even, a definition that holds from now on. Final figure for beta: 26.1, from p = 0.92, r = 0.154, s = 1.00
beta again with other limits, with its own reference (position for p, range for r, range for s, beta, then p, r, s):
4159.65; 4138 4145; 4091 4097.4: 28.9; 0.76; 0.086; 0.98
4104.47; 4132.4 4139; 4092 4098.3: 16.7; 1.29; 0.077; 1.01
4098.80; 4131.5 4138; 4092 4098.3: 21.6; 1.01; 0.072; 1.01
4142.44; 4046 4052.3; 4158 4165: 17.7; 1.00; 0.067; 0.83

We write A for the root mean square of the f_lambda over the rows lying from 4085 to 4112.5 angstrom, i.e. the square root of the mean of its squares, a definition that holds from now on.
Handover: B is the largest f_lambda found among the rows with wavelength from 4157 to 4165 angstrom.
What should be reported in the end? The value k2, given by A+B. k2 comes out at 73.4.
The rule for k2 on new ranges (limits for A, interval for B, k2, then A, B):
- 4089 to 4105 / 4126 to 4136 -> 69.8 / 30.2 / 39.57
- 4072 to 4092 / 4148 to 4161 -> 72.4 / 31.7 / 40.66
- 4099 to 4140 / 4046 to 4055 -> 71.0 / 32.4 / 38.55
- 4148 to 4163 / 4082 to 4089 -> 72.2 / 34.5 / 37.66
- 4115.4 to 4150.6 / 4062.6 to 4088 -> 71.7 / 33.6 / 38.09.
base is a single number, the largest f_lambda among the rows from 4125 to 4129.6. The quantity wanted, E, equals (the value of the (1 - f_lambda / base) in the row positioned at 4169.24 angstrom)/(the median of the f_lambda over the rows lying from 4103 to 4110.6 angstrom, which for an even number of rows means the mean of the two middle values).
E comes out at 0.000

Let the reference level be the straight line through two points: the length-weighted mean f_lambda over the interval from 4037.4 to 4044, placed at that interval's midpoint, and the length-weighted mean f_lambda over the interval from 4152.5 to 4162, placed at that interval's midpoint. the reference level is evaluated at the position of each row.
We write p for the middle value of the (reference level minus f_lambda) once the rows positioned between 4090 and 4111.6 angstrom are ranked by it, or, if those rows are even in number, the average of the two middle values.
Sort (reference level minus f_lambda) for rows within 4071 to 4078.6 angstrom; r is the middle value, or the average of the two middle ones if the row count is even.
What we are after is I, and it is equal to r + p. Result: 6.7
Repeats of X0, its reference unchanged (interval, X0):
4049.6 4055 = 4053.75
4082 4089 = 4082.79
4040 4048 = 4045.36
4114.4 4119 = 4118.67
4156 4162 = 4158.69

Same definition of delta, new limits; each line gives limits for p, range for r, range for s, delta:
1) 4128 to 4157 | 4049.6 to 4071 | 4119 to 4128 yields 62.2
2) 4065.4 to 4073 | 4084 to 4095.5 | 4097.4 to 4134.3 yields 65.0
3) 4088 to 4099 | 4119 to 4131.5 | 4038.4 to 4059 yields 67.1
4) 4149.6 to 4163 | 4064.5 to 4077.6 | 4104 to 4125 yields 65.9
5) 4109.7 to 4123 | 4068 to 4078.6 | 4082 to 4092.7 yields 63.0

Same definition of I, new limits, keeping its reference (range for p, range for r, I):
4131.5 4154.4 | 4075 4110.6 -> 4.0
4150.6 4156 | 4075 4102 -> 2.9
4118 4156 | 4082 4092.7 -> 2.2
